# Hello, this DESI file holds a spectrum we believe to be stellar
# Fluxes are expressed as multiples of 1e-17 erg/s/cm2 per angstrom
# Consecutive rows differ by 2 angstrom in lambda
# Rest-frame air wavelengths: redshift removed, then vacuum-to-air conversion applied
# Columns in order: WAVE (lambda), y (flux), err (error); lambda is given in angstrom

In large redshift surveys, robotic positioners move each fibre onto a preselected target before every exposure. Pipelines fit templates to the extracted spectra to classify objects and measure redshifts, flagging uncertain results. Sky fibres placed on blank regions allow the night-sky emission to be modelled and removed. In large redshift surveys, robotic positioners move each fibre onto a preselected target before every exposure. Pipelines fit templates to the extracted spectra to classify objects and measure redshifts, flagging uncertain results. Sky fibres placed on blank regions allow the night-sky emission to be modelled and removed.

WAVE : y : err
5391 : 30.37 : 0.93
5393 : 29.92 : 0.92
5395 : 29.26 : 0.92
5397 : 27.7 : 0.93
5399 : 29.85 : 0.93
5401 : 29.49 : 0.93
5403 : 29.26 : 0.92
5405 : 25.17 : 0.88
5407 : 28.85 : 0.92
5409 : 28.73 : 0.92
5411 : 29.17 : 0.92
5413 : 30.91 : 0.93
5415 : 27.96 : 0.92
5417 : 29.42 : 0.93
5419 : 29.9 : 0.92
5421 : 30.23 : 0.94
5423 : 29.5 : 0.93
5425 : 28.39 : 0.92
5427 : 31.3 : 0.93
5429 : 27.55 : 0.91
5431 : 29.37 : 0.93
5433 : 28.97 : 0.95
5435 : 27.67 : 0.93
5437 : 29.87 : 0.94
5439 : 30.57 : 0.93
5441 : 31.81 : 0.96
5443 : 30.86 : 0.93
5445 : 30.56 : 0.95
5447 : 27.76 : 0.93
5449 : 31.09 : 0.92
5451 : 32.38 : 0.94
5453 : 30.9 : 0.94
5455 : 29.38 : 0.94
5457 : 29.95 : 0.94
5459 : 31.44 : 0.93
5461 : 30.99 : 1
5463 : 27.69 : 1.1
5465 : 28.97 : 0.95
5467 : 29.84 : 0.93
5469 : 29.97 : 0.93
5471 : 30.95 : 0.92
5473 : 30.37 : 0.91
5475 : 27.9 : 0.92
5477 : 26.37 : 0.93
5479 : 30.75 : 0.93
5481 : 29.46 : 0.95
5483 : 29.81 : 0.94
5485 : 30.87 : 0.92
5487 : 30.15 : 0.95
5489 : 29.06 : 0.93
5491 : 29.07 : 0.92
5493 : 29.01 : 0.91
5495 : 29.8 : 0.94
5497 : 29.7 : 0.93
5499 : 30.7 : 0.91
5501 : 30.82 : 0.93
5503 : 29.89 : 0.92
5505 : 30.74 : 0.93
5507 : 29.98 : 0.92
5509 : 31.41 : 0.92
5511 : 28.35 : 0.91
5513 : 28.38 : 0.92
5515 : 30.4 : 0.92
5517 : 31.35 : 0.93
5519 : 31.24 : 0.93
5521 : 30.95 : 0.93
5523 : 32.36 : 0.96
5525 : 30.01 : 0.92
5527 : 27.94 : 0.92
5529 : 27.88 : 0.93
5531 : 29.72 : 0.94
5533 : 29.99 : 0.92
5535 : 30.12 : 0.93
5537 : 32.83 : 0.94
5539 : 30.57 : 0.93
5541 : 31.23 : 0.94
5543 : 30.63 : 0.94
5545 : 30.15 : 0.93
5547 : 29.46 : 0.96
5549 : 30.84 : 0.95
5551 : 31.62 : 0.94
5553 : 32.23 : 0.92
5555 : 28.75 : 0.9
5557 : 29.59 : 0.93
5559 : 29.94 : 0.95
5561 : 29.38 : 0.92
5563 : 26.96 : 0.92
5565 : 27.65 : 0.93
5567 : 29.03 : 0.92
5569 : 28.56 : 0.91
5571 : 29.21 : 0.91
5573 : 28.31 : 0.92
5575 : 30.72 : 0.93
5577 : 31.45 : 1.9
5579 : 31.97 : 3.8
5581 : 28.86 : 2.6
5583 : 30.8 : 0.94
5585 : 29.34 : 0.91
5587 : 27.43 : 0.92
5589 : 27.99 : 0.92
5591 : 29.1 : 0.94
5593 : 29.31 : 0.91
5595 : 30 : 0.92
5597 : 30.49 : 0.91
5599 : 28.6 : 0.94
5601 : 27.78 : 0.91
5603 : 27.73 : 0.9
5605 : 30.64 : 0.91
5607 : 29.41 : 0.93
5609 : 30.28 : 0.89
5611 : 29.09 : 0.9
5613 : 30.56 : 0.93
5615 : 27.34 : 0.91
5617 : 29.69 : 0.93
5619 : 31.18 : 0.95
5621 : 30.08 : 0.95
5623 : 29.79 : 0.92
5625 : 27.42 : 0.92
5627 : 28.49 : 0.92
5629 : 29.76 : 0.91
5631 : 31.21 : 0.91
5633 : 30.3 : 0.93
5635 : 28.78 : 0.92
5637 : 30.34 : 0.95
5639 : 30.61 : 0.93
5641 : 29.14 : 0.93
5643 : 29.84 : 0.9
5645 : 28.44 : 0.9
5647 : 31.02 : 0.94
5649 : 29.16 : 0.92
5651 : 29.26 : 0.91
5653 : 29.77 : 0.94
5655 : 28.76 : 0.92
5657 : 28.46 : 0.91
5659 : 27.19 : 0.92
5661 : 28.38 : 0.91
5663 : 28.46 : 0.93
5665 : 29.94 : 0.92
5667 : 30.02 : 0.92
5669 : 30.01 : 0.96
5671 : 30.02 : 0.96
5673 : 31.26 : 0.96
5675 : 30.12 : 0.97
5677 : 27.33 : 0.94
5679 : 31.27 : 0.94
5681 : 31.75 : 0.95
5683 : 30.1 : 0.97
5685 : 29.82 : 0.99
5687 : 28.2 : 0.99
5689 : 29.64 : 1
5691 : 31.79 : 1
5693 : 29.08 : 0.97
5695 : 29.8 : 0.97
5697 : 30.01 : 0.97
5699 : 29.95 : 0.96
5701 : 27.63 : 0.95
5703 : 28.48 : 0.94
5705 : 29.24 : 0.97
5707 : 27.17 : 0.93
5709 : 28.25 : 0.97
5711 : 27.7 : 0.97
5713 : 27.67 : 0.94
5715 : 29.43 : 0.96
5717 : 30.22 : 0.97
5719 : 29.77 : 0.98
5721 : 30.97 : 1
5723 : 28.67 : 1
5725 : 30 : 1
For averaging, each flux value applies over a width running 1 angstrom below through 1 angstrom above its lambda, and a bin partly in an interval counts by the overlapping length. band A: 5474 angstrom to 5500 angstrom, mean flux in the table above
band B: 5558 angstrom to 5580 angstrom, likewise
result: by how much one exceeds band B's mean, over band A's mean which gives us -0.964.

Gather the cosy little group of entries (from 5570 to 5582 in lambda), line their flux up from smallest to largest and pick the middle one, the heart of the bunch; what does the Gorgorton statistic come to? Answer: 30.0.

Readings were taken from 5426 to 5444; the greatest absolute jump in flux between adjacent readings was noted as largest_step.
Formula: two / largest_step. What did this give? 0.53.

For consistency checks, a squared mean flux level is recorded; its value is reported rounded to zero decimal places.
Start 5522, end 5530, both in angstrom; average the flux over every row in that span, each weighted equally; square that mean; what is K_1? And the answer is 873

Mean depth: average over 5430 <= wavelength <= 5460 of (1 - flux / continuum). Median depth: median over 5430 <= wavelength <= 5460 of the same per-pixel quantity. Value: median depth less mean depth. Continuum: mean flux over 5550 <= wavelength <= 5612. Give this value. -0.013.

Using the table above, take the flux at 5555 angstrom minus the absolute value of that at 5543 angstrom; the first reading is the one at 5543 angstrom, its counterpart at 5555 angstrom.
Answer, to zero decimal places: -2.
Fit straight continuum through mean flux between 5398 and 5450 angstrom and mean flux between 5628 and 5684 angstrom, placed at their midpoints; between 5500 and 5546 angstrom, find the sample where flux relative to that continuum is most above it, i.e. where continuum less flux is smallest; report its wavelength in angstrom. 5537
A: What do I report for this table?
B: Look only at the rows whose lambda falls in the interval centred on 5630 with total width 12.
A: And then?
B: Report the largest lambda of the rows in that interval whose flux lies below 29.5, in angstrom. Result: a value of 5635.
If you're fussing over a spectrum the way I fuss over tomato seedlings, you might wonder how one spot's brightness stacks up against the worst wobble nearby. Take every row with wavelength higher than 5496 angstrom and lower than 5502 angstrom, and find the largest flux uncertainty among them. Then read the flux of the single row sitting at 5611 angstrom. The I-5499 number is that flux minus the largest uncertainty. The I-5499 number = 28.2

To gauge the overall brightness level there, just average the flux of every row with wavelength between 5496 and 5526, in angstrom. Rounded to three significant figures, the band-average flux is 30.4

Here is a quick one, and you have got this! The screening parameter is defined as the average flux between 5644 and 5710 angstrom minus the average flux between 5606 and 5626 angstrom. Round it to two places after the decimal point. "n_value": -0.10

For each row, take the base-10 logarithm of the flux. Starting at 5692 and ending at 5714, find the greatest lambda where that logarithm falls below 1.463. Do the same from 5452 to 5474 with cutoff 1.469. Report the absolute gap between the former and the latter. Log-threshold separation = 248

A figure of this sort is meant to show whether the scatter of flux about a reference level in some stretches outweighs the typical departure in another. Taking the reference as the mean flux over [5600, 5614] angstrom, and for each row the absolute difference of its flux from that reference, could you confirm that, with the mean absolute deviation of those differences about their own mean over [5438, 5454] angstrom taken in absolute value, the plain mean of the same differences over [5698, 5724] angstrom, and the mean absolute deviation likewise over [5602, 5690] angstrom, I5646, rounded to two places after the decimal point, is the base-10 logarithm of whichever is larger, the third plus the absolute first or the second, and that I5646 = 0.02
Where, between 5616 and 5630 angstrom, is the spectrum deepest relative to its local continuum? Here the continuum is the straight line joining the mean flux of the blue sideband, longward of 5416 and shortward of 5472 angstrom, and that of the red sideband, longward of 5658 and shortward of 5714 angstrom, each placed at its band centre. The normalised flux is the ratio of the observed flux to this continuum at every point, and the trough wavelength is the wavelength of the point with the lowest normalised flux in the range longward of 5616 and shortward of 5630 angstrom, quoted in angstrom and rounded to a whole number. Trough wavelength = 5625 angstrom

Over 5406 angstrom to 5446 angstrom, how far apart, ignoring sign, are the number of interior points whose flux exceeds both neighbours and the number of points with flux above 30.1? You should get 2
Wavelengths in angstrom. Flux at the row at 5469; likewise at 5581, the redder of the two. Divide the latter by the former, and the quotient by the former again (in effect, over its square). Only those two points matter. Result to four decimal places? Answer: 0.0321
